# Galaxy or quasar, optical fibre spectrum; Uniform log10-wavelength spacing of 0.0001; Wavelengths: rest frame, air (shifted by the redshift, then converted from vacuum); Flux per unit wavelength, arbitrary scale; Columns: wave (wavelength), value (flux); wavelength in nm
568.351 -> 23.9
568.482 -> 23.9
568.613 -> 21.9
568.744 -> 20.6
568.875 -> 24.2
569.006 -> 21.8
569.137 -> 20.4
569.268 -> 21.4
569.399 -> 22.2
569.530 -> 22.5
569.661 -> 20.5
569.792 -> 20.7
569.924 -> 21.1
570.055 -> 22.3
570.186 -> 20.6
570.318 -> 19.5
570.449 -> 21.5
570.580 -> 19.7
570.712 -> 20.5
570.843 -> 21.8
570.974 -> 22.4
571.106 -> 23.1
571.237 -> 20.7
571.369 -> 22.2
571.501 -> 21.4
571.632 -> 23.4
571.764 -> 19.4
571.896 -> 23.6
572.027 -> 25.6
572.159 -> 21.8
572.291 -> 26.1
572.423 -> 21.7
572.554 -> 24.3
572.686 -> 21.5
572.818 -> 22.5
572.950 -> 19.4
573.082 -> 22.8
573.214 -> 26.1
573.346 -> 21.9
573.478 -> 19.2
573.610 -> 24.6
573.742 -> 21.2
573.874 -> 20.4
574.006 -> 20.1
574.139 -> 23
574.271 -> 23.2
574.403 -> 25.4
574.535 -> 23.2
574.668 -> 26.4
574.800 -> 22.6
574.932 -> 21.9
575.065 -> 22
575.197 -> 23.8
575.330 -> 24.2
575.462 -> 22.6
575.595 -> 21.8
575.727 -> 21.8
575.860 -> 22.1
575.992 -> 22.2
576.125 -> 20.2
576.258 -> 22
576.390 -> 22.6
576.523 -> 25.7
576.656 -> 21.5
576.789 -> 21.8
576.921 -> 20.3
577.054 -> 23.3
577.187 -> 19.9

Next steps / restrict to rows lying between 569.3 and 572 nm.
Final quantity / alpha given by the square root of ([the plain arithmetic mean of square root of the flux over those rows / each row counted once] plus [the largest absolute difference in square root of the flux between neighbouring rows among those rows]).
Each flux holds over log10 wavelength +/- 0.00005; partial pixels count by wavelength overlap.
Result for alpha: 2.25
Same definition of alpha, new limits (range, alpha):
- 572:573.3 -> 2.29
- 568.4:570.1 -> 2.25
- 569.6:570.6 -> 2.18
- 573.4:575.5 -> 2.31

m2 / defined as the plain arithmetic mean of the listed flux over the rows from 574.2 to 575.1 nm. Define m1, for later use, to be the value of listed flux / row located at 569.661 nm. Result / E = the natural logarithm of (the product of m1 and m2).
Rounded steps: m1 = 20.5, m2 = 23.5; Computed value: 6.18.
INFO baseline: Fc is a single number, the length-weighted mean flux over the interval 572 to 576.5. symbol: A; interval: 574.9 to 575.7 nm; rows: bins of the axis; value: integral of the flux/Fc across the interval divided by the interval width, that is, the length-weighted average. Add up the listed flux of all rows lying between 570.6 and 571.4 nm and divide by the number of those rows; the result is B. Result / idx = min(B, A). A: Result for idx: 1.002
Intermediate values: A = 1.00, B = 21.8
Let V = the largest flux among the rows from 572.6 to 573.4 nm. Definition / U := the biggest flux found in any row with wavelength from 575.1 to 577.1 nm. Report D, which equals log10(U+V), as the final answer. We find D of 1.71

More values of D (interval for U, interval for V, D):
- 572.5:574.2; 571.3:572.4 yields 1.72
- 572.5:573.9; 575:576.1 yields 1.70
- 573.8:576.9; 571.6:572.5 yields 1.72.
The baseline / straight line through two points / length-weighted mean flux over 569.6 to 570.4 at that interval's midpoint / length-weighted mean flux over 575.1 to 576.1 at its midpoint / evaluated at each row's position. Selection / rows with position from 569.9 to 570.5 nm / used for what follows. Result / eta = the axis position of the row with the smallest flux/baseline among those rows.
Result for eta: 570.318 nm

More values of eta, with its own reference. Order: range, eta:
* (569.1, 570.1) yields 569.661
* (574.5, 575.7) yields 575.595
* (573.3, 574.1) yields 573.478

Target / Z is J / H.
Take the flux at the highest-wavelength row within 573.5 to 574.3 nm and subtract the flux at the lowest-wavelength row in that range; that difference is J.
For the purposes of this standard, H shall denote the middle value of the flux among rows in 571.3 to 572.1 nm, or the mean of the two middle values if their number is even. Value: -0.06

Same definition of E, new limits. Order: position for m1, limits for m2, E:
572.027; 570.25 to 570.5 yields 6.26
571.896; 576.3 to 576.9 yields 6.29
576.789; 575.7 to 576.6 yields 6.19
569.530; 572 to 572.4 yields 6.31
